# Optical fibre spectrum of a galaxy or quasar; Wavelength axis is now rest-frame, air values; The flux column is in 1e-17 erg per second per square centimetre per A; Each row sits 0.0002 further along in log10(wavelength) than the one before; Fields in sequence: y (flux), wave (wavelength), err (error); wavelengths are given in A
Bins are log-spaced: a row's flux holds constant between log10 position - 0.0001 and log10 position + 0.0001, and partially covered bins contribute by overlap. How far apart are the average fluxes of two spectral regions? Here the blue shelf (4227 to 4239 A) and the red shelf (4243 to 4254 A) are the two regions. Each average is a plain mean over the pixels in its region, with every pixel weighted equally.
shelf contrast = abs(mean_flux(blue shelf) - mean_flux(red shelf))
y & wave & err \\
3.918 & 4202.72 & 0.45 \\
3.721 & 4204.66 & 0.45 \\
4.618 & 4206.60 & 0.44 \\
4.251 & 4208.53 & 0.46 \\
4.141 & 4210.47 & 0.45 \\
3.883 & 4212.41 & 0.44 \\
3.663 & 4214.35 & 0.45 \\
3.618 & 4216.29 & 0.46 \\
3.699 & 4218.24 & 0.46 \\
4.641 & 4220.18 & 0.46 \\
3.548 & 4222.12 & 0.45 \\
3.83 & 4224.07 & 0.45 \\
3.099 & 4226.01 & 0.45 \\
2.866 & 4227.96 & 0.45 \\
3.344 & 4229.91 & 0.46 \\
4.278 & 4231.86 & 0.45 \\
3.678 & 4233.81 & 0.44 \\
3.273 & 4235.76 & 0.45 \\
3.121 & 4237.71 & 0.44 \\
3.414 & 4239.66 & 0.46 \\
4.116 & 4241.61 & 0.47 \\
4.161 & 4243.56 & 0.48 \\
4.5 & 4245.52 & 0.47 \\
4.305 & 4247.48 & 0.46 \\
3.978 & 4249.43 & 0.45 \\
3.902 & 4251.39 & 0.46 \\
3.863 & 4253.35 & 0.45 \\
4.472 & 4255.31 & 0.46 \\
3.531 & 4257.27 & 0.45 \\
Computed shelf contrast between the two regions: 0.69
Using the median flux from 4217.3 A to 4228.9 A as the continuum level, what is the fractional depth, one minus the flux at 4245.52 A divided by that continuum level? -0.24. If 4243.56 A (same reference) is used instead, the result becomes -0.15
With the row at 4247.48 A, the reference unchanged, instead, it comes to -0.19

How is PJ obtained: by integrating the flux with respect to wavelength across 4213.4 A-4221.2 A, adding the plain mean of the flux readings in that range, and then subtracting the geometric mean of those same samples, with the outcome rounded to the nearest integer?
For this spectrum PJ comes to 30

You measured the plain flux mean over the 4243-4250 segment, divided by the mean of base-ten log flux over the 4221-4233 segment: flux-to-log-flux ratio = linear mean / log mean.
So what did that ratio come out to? 7.9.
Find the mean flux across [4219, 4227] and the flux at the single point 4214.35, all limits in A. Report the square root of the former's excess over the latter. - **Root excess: 0.34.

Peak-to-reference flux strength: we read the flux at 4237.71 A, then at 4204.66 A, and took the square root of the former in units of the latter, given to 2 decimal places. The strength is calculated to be 0.92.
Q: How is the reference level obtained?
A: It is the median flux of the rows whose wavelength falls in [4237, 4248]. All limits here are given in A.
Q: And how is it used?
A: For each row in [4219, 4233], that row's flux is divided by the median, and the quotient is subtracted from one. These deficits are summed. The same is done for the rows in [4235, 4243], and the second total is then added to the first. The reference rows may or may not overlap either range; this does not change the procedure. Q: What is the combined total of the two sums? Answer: 1.4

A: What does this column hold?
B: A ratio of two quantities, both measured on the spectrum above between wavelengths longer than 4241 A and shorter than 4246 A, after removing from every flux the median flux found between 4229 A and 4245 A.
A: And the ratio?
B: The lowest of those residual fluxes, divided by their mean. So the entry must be 0.8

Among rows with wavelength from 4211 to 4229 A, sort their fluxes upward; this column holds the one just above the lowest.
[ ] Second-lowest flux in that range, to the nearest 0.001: 3.099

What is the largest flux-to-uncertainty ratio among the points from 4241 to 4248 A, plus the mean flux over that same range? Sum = 13.8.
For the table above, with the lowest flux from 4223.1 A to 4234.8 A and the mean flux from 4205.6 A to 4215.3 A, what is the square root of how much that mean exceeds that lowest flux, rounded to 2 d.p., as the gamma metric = 1.12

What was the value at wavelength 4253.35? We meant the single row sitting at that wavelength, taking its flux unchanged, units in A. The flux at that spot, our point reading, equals 3.863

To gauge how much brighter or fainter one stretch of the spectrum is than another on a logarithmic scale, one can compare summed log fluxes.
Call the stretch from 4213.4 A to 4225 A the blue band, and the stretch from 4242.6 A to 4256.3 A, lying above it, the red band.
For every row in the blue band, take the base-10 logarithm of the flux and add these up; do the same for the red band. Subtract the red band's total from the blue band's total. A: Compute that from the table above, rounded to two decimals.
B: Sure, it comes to -0.84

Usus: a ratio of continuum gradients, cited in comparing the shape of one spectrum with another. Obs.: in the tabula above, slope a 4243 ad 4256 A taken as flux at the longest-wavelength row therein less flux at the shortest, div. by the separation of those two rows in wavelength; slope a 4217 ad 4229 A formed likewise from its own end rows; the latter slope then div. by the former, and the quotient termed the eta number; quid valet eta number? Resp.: -3.2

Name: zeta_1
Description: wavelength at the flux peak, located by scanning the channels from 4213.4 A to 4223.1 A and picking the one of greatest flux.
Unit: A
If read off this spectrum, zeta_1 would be 4220.18 A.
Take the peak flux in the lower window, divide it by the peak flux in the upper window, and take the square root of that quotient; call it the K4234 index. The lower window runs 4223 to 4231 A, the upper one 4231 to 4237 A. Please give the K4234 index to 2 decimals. 0.95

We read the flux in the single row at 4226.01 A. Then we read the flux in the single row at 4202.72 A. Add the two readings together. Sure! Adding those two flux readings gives 7.0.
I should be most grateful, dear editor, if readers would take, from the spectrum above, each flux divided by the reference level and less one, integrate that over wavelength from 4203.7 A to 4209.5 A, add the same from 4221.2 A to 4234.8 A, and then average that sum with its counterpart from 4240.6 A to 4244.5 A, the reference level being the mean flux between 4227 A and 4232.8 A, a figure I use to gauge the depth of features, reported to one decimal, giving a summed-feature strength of 1.0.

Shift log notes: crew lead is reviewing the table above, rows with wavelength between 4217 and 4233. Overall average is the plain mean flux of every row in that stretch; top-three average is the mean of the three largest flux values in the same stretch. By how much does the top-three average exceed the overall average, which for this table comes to 0.59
